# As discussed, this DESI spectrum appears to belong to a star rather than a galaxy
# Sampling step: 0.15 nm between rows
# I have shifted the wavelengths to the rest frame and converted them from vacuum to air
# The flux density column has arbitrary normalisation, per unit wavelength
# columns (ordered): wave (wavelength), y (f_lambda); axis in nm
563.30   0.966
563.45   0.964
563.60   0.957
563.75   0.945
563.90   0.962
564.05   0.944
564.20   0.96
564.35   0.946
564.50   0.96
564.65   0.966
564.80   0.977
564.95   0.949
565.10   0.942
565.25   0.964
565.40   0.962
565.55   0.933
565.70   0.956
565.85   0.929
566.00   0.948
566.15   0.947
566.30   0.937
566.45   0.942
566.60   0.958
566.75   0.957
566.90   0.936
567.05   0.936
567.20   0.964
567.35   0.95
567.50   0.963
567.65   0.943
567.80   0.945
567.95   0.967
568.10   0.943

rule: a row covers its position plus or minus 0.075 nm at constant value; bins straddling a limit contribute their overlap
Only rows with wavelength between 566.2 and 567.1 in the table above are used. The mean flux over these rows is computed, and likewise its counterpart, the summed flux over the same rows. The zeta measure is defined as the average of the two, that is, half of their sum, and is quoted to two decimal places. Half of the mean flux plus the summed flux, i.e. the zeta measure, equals 3.31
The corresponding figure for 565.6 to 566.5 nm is 3.30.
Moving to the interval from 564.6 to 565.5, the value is 3.36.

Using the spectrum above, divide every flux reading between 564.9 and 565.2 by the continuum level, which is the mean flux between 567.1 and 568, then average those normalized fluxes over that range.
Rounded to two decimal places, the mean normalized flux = 0.99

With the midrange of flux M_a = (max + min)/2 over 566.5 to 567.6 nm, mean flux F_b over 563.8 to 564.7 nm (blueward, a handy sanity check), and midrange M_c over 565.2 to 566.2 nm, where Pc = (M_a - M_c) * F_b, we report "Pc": 0.003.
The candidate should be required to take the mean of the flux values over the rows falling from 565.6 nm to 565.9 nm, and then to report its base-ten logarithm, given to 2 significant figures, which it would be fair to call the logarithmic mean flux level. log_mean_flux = -0.026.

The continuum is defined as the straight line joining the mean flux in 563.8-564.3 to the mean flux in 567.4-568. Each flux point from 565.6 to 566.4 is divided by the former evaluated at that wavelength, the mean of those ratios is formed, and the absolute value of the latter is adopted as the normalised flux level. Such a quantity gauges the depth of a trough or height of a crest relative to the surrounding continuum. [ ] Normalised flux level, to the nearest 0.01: 0.99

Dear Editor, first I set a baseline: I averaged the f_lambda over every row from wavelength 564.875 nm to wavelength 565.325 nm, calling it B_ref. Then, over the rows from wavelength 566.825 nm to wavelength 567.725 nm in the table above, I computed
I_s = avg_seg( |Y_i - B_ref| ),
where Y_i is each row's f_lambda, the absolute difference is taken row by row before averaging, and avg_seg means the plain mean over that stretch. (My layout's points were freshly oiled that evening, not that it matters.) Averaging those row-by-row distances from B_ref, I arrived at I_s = 0.011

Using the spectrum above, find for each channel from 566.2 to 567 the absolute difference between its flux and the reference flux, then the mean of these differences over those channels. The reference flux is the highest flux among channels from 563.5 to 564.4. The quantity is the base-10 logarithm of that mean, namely -1.8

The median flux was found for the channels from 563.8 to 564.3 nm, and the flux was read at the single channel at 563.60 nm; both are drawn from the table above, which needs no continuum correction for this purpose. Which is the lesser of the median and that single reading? 0.957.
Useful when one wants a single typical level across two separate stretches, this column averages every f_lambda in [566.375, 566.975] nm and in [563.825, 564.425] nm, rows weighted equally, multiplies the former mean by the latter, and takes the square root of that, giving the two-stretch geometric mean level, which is 0.951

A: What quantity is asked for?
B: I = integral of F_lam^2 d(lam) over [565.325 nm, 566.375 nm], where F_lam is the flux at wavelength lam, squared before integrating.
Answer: 0.94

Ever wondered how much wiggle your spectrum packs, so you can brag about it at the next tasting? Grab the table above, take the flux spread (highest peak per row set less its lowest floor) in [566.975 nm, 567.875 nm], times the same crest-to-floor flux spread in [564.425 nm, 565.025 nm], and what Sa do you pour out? 0.0008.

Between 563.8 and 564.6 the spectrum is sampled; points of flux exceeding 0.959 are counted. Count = 3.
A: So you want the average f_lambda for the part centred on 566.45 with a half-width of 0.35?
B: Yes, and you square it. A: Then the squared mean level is 0.899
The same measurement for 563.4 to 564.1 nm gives 0.911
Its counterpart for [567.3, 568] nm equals 0.909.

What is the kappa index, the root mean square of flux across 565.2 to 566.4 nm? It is 0.947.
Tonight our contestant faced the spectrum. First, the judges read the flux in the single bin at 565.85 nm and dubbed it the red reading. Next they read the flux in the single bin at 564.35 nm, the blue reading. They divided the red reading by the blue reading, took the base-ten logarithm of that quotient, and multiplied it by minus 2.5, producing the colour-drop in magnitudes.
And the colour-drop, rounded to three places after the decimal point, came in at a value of 0.020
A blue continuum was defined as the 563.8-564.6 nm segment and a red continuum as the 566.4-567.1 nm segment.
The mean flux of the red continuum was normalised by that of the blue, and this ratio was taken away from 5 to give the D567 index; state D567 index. 4.009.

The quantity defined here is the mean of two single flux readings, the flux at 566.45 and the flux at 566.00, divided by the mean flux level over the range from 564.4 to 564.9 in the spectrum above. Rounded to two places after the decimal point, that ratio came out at 0.98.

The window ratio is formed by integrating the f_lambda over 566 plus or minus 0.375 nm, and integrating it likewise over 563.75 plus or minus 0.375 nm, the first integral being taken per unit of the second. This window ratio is 0.988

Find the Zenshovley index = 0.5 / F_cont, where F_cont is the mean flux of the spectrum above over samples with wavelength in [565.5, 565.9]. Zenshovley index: 0.532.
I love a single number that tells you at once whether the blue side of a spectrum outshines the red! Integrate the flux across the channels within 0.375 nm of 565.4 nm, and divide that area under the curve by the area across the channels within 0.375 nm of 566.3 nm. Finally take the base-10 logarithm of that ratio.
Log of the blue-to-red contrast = 0.0023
